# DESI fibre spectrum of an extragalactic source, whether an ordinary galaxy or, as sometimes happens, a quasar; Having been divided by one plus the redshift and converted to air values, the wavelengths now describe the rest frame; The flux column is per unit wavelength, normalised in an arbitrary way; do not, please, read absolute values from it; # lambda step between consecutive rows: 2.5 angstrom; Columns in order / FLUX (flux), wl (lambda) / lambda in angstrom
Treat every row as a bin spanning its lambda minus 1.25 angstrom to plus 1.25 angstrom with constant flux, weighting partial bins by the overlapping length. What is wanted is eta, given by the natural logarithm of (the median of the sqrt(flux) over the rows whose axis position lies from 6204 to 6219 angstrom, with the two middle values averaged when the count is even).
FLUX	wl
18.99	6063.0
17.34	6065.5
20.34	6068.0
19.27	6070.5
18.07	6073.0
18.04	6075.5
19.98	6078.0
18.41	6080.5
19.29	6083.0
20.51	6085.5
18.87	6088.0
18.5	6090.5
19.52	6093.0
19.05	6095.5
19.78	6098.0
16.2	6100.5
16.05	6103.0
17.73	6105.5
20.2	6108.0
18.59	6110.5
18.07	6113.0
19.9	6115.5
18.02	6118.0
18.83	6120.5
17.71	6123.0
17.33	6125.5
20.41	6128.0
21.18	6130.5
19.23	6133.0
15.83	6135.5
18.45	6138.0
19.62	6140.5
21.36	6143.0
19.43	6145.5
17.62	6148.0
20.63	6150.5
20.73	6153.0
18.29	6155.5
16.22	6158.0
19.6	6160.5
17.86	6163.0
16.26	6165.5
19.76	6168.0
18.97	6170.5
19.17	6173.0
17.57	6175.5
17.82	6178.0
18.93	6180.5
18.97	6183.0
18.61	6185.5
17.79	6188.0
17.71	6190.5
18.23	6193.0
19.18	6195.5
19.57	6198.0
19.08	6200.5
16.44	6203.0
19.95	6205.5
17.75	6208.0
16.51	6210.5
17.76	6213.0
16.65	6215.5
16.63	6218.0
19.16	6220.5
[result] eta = 1.42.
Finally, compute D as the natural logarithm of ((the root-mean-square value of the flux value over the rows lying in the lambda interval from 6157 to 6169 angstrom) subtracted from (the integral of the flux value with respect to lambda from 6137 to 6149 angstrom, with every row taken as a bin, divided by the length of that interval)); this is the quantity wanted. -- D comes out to 0.3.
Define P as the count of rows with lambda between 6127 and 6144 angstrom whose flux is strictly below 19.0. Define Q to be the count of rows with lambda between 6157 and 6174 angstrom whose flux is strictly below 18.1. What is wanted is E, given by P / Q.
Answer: 0.7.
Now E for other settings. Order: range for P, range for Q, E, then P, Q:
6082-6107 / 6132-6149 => 2.5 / 5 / 2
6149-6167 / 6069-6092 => 2.0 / 4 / 2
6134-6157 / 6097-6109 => 1.3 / 4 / 3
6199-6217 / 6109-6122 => 2.5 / 5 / 2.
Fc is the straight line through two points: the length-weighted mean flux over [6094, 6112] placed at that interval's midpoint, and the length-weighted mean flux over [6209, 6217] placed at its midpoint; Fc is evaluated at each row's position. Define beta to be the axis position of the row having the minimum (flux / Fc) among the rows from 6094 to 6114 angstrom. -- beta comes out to 6103.0 angstrom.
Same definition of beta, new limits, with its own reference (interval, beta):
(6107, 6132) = 6125.5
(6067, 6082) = 6075.5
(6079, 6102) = 6100.5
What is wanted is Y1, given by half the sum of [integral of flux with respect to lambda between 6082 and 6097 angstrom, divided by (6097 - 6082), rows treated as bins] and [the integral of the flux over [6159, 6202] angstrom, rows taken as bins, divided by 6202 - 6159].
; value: 18.90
